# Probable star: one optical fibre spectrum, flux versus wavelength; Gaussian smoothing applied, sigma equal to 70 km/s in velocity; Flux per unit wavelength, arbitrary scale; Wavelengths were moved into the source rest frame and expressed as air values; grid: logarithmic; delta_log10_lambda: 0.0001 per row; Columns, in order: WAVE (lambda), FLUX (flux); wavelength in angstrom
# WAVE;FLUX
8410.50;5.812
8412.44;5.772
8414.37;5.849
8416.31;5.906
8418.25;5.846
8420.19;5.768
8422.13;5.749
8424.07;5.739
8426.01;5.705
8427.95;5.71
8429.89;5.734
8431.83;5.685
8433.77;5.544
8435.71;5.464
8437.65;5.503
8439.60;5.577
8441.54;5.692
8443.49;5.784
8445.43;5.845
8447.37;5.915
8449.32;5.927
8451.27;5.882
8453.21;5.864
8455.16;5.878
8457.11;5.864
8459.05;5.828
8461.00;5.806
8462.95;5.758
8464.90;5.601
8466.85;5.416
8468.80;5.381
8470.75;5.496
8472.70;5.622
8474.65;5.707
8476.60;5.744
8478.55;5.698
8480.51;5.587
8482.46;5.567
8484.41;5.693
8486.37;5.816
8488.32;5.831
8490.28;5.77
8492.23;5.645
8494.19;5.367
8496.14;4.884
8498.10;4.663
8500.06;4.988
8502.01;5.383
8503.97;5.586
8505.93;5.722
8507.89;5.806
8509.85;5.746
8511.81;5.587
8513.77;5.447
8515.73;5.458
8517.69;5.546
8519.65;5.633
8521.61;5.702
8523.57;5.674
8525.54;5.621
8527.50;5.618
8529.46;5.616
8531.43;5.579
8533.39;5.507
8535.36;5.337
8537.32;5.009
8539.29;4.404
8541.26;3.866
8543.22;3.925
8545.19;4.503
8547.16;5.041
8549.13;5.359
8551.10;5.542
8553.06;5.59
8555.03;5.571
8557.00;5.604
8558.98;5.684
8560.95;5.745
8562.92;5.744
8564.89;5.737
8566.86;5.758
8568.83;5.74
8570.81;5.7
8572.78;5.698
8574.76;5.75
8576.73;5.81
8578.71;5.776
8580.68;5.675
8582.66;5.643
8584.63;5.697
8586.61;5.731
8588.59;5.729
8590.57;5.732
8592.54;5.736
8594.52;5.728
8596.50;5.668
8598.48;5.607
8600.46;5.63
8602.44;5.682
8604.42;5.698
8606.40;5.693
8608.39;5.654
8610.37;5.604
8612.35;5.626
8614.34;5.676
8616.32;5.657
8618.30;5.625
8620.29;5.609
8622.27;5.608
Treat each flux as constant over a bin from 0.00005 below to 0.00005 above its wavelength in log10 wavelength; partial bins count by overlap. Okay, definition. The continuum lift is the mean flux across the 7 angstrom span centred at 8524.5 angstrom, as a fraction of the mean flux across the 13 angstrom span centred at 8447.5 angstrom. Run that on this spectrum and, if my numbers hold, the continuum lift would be 0.97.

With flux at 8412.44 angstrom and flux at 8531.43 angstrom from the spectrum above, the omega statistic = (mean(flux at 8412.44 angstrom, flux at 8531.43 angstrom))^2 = 32.2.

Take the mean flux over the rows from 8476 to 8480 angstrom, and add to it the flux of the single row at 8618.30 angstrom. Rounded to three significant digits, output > 11.3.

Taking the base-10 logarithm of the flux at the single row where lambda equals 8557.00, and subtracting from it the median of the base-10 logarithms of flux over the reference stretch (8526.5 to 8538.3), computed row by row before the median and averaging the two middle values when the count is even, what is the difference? 0.0048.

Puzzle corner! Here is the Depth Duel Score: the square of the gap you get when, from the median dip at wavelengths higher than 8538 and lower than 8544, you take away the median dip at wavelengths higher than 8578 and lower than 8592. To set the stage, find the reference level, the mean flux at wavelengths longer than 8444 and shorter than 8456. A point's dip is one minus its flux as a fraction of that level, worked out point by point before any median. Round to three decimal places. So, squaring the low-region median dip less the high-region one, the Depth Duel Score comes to 0.094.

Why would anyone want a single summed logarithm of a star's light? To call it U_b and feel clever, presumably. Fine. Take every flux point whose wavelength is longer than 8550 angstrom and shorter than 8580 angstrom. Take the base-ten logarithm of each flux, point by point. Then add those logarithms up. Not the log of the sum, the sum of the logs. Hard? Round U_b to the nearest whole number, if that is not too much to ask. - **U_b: 11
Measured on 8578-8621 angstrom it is 17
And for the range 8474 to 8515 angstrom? 16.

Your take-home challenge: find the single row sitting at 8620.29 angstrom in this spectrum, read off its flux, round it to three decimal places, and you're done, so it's 5.609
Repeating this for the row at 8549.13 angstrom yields 5.359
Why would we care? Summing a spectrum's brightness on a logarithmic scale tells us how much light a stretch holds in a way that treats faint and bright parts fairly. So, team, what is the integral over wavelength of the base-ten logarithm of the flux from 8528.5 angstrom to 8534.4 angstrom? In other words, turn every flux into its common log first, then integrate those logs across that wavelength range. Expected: 4.39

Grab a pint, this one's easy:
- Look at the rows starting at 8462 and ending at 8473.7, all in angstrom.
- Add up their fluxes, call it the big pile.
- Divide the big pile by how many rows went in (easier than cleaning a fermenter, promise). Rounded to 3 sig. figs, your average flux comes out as 5.55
